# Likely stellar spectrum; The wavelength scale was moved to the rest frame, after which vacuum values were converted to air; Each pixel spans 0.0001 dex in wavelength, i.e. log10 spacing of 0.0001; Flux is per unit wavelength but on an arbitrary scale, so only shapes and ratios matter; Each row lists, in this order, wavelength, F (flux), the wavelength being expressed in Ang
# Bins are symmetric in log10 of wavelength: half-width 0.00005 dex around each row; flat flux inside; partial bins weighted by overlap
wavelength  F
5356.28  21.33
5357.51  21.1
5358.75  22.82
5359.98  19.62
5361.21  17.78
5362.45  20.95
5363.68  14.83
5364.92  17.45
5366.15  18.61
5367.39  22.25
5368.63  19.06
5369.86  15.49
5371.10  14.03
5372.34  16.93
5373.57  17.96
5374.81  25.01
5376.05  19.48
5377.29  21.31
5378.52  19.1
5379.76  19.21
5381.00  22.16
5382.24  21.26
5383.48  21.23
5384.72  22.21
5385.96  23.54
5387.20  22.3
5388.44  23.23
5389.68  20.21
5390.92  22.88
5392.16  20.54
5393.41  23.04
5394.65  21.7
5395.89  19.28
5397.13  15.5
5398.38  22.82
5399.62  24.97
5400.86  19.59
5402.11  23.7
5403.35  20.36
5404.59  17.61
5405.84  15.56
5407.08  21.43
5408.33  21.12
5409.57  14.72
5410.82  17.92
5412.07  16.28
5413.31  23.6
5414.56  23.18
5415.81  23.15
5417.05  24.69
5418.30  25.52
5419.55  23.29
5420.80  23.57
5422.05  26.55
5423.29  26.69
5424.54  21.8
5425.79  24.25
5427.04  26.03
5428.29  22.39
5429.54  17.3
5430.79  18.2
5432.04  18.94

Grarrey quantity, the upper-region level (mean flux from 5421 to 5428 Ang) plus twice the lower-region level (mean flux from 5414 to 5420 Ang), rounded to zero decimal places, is 73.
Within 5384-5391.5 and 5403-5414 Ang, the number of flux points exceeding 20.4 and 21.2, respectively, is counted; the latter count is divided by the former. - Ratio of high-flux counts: 0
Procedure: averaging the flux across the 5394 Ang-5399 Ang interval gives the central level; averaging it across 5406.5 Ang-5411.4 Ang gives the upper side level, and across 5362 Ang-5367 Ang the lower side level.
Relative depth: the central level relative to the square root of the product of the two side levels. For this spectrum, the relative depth 1.08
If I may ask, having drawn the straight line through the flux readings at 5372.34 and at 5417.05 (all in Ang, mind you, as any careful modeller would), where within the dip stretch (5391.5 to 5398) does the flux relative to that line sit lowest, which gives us 5397.13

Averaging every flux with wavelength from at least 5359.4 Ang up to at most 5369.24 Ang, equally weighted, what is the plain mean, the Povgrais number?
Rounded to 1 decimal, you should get 18.8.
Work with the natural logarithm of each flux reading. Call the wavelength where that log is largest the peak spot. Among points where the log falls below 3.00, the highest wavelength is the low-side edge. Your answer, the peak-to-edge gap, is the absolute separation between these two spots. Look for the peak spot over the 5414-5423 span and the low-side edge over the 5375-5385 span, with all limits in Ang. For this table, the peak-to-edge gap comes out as 42.3 Ang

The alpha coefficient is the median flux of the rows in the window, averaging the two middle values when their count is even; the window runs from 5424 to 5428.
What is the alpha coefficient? 24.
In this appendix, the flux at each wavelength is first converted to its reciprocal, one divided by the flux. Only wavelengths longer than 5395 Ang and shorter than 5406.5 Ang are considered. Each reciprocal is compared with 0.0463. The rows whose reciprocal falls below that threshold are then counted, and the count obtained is 3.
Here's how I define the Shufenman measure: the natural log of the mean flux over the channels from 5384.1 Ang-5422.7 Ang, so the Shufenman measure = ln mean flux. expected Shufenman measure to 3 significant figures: 3.06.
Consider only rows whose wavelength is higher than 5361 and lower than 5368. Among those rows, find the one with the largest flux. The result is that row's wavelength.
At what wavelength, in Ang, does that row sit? 5367.39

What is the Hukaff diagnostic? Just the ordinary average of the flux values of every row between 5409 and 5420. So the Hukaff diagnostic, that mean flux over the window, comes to 21.4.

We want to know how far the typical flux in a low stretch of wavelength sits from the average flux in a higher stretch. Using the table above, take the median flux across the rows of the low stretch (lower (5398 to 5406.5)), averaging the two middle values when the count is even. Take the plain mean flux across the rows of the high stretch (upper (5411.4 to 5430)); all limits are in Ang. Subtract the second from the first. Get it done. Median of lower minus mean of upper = -2.9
